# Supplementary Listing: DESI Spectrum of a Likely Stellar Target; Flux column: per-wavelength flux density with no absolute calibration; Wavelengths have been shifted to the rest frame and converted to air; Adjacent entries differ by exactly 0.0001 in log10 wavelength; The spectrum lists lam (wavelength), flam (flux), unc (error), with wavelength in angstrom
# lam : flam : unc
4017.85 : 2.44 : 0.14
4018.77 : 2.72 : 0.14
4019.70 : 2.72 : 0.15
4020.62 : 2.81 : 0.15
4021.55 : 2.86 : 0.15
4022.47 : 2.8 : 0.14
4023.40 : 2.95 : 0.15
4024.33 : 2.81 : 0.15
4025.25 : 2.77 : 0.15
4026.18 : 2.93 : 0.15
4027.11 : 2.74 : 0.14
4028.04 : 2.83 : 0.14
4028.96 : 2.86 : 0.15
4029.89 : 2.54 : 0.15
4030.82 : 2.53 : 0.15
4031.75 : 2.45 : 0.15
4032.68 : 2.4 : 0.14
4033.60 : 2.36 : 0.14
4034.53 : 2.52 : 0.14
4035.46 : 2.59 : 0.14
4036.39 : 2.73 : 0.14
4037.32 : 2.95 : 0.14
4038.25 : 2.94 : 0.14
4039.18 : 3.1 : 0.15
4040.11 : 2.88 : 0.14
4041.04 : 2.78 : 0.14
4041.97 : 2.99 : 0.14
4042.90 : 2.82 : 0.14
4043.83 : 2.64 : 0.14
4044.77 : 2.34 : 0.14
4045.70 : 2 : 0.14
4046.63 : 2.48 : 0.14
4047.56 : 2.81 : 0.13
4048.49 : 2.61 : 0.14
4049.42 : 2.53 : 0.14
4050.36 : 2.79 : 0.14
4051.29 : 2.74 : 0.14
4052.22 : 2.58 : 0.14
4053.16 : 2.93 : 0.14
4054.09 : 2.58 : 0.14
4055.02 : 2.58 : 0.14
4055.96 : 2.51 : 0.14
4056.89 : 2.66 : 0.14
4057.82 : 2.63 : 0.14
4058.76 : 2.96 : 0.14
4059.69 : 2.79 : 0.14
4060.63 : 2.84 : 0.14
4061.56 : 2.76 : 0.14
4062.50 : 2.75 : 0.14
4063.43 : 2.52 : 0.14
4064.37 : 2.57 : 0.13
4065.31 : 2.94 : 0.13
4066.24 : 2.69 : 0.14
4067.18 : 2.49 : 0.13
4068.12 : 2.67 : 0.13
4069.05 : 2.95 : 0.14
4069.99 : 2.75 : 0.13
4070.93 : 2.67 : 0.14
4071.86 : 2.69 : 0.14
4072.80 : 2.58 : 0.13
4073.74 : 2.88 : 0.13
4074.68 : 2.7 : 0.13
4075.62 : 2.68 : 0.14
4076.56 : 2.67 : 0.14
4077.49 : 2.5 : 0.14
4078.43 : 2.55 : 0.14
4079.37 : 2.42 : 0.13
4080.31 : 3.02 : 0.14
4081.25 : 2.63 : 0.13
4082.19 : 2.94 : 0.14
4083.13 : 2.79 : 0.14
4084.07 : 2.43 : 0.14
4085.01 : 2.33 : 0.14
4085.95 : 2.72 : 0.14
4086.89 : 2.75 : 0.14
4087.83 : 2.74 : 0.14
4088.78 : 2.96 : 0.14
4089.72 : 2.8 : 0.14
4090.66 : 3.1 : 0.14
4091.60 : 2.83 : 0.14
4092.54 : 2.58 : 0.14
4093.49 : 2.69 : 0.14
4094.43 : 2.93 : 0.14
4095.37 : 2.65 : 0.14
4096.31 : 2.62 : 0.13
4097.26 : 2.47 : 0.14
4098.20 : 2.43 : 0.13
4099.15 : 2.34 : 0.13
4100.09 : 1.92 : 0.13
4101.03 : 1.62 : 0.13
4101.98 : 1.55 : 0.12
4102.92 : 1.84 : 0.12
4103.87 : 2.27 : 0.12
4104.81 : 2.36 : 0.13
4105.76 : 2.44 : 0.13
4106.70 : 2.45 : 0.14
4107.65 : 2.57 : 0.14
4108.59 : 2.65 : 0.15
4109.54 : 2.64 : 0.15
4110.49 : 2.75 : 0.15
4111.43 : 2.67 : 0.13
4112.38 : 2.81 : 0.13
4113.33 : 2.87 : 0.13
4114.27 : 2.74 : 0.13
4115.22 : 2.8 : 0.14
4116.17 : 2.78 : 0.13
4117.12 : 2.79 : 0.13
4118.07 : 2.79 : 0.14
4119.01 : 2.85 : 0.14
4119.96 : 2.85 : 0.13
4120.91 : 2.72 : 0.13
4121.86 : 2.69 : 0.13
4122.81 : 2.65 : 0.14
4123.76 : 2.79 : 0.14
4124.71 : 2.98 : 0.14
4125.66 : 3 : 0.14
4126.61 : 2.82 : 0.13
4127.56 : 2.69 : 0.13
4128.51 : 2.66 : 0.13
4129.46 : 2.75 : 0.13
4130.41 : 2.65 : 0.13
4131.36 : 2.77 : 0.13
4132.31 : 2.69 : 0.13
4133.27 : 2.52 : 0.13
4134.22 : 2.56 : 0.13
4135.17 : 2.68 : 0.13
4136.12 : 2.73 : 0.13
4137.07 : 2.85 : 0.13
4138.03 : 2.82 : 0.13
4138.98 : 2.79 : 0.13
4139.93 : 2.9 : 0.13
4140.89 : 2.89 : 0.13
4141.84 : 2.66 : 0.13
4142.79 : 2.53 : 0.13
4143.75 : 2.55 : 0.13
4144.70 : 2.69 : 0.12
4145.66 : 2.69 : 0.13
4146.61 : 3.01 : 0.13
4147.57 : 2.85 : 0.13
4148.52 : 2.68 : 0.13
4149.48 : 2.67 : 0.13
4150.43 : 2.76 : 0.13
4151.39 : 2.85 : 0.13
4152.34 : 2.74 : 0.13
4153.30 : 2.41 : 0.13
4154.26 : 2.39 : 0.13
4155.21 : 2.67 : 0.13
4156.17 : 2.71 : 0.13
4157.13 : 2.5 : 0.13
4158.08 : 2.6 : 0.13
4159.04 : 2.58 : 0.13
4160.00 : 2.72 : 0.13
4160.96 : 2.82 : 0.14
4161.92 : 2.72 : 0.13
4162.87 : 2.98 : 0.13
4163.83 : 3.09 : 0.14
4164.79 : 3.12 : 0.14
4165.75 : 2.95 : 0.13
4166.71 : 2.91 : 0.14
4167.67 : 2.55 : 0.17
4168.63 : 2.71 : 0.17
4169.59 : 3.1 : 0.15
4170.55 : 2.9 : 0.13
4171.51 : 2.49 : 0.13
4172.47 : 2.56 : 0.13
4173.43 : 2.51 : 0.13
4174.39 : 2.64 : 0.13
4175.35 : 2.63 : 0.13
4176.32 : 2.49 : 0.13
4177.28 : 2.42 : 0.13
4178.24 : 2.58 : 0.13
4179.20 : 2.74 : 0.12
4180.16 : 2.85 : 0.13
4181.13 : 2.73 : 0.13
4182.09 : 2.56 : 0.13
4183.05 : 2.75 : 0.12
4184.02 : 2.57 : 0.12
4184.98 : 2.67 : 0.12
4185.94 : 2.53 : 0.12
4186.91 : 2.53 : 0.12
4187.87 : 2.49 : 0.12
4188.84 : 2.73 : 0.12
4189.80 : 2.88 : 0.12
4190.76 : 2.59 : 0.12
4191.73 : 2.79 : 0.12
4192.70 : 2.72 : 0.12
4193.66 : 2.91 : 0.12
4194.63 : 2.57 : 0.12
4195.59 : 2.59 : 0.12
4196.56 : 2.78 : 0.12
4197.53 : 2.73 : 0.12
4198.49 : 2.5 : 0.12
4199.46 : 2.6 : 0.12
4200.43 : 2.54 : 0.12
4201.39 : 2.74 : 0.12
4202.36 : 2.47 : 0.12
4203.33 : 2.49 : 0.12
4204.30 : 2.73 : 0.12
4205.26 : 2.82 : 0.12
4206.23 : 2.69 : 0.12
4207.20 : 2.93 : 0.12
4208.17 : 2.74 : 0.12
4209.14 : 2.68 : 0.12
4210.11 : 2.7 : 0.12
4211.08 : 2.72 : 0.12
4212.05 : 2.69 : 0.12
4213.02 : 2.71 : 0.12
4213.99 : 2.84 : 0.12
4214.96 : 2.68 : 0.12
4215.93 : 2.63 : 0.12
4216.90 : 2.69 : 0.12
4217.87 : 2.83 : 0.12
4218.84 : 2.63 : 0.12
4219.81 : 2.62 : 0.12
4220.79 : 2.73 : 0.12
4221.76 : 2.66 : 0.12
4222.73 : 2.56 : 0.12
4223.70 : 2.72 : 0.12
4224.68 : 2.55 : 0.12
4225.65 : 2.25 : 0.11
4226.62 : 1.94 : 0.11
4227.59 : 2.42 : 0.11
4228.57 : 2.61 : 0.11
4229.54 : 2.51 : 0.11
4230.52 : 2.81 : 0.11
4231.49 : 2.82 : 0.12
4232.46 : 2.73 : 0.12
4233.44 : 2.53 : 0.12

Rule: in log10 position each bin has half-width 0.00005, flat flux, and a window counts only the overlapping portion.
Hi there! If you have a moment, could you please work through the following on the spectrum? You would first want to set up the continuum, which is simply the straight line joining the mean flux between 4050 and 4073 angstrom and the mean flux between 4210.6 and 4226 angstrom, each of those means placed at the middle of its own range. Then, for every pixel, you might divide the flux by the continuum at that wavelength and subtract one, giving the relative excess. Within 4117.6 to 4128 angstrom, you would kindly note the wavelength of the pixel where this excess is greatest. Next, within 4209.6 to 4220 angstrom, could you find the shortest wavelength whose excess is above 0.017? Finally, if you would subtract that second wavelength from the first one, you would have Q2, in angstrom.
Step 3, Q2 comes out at -85.4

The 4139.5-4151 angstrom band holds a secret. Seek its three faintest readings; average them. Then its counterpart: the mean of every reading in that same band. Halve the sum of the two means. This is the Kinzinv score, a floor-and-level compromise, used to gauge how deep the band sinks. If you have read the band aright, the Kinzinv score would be 2.66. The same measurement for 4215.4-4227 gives 2.41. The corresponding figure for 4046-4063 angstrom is 2.60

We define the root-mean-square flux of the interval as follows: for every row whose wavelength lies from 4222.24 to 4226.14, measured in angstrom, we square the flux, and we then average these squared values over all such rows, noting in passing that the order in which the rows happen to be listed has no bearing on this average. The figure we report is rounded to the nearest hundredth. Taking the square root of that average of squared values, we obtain 2.53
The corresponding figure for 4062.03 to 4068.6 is 2.67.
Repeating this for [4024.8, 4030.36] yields 2.78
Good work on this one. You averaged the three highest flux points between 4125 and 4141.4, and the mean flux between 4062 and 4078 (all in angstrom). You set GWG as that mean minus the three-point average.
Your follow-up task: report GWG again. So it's -0.24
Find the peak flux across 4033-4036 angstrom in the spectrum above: 2.59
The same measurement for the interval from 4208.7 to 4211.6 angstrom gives 2.72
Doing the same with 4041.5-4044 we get 2.99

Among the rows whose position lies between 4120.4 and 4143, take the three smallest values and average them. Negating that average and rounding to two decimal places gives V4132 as -2.54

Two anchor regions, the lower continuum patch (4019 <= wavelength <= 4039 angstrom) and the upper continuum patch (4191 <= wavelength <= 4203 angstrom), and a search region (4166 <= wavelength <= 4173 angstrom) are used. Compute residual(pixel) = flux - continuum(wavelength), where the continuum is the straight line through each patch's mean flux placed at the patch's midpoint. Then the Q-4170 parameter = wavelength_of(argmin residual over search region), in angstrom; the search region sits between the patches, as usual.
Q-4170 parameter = 4171.51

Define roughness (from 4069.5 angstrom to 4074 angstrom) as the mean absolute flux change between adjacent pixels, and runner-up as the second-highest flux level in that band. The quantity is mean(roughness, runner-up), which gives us 1.44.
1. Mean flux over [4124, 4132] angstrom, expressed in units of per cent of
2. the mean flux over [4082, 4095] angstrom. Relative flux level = 101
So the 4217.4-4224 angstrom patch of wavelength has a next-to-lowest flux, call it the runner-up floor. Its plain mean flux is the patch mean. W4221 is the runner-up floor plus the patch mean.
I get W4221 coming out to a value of 5.30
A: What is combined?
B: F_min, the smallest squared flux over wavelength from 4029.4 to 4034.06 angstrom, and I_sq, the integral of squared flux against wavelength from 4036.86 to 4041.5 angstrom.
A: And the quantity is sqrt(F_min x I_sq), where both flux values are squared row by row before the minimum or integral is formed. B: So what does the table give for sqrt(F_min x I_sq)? 14.9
